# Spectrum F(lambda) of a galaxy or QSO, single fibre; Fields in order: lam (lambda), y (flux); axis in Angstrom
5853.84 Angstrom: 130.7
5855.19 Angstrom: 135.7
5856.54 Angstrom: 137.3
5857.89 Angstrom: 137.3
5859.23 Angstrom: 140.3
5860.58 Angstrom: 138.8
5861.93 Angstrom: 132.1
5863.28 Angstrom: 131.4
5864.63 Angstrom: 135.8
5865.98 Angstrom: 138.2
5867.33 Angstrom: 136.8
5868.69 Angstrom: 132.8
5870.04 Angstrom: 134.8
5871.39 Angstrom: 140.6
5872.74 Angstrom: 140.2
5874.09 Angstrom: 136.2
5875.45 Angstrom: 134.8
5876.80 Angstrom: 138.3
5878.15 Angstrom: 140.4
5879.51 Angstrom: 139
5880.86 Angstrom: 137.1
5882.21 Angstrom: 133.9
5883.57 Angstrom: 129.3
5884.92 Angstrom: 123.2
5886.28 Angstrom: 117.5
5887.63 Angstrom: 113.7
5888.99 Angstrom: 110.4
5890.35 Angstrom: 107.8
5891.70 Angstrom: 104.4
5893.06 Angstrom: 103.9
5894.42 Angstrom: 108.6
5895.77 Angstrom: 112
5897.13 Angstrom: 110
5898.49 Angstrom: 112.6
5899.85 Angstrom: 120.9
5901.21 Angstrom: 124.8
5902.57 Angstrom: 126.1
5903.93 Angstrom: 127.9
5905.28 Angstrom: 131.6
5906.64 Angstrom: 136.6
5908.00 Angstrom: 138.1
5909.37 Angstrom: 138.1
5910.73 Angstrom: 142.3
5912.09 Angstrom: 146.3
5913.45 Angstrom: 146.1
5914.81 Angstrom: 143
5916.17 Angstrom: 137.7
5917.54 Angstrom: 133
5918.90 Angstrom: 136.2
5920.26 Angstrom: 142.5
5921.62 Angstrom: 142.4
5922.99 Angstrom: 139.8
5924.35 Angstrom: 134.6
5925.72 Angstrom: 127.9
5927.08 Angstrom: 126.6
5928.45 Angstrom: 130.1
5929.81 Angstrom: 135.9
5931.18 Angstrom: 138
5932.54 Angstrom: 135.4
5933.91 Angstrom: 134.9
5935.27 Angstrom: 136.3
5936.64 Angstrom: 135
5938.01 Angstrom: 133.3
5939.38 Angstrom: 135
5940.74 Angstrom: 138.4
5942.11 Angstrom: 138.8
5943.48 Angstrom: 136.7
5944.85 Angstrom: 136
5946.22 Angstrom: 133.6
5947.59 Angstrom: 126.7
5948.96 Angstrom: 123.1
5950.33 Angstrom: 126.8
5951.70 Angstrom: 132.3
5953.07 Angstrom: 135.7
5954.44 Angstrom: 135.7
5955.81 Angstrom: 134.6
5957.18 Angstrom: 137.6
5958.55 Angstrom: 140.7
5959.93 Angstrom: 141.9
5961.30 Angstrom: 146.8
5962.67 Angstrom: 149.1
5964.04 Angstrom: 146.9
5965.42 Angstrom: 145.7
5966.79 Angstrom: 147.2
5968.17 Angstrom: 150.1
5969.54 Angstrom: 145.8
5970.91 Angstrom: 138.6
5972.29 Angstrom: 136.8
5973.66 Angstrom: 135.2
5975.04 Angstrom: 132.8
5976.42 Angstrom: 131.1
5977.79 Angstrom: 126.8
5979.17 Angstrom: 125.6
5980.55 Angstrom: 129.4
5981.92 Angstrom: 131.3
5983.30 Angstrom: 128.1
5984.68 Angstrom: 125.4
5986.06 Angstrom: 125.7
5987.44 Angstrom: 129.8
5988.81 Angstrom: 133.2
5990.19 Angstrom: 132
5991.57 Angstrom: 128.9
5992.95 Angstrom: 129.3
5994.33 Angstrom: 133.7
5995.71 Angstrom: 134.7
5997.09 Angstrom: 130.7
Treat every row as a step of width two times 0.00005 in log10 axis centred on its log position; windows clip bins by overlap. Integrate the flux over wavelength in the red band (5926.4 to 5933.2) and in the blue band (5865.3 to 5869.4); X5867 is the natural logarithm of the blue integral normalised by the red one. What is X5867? -0.5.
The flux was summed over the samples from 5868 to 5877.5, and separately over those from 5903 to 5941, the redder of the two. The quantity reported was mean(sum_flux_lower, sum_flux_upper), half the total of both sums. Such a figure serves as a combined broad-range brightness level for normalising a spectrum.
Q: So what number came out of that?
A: 2390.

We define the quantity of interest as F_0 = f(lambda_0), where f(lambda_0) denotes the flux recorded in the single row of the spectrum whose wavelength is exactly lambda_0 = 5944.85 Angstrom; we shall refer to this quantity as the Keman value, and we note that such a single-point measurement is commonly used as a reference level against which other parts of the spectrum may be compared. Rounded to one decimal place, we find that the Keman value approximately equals 136.0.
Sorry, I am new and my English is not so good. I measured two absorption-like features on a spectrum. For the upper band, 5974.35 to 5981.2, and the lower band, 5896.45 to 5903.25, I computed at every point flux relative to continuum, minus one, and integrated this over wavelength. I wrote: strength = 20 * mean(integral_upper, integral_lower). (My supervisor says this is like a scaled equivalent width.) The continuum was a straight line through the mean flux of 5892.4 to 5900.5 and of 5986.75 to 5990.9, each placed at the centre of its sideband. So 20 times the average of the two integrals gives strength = 4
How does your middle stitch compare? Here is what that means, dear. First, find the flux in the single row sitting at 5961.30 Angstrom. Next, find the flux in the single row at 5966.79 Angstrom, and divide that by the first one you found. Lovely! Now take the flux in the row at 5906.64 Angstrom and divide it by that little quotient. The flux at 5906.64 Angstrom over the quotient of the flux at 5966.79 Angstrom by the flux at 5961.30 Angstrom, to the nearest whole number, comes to 136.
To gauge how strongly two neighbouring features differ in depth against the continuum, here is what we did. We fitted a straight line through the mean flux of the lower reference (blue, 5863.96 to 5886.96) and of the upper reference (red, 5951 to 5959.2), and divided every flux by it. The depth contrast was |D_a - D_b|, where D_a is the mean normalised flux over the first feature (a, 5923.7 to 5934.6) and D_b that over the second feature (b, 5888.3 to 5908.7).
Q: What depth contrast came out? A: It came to 0.10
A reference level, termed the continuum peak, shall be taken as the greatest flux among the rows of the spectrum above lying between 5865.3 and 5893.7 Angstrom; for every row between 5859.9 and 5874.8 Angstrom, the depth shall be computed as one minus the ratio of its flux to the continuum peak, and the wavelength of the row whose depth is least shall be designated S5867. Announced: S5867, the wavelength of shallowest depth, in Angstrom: 5871.39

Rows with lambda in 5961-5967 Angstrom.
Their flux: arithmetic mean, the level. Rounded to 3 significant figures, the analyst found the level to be 147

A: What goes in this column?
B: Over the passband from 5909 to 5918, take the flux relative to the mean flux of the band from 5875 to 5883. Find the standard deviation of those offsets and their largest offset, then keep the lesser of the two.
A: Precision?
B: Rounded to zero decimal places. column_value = 5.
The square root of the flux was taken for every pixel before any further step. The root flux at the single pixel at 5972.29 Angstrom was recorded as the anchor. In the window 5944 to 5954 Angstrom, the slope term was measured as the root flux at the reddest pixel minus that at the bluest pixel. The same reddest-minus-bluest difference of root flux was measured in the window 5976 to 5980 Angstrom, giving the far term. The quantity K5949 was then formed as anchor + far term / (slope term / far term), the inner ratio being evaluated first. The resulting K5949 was 7.1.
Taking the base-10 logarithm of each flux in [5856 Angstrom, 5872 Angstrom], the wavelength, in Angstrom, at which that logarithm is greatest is 5871.39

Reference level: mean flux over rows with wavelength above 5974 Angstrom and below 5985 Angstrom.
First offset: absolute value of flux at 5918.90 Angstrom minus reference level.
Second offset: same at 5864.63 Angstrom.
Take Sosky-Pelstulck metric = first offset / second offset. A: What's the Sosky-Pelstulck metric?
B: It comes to 1.1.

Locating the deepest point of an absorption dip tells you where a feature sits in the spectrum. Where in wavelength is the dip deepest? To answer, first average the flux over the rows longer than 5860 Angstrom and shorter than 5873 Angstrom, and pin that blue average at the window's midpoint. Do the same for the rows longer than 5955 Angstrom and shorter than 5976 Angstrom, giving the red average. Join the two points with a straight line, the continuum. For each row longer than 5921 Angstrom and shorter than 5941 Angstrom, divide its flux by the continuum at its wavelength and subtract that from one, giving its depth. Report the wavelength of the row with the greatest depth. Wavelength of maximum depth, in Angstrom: 5927.08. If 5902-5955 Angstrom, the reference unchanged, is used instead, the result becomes 5948.96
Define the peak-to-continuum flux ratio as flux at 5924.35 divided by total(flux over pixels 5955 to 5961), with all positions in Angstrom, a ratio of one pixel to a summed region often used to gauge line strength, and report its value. 0.24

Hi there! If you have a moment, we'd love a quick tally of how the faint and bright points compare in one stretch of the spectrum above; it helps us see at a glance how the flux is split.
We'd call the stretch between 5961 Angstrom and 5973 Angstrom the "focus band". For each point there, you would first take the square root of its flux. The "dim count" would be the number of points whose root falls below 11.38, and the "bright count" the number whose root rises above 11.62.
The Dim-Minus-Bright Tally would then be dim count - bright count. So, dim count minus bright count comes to -9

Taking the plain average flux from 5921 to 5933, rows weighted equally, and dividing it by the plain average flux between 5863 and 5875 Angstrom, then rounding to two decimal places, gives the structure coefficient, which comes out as 0.99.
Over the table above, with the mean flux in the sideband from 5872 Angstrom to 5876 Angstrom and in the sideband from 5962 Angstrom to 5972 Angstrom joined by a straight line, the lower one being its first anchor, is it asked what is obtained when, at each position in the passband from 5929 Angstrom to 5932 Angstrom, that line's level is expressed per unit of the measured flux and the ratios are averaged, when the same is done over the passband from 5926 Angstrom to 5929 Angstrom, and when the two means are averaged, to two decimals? 1.08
